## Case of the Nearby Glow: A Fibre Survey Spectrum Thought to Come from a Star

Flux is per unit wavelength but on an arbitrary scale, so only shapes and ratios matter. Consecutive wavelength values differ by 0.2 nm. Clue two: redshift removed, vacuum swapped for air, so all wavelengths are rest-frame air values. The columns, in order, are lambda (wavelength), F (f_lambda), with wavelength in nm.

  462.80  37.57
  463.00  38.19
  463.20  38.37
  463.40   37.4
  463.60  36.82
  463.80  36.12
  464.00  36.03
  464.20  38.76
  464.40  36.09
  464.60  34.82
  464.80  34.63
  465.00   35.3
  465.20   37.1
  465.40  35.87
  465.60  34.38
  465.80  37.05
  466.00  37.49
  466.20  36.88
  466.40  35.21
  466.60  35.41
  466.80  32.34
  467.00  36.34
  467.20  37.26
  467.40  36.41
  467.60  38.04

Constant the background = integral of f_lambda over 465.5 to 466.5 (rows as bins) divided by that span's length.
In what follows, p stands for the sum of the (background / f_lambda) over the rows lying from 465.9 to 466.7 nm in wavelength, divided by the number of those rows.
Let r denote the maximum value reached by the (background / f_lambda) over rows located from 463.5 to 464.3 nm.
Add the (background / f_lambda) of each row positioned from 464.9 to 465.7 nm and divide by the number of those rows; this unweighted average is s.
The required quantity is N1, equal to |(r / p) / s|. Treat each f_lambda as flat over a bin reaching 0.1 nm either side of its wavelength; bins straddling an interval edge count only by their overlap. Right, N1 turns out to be 0.99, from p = 1.00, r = 1.00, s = 1.02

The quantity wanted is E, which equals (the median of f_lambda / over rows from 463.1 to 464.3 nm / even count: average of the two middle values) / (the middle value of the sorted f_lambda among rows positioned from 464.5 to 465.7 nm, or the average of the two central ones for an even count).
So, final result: 1.06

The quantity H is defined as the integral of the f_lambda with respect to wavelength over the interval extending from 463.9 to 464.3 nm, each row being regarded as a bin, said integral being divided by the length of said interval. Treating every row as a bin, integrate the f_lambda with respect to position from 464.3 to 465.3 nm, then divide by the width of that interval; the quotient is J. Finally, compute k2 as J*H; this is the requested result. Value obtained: 1331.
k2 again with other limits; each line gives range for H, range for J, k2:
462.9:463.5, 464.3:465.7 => 1347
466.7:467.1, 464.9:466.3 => 1246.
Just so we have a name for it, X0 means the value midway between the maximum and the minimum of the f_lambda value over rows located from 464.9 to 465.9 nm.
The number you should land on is 35.7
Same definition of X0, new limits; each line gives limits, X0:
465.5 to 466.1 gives 35.9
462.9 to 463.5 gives 37.9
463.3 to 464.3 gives 37.4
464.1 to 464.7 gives 36.8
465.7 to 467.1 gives 34.9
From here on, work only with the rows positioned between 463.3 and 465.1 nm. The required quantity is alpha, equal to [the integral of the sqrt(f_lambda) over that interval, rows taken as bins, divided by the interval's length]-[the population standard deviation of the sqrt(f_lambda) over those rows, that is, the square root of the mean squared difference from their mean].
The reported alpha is 5.92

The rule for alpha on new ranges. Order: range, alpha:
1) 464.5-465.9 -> 5.88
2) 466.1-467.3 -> 5.83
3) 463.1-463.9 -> 6.03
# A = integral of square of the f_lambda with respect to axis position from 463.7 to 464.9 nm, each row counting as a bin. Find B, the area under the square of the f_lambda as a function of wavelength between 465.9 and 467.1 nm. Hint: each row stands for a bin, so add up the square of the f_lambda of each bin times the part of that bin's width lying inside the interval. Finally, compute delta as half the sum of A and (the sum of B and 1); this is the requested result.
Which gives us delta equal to 1545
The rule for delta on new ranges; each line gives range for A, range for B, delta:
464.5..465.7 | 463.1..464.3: 1584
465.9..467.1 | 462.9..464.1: 1592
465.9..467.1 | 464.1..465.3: 1547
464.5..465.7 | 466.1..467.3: 1512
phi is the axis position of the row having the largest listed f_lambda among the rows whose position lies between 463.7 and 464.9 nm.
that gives 464.20 nm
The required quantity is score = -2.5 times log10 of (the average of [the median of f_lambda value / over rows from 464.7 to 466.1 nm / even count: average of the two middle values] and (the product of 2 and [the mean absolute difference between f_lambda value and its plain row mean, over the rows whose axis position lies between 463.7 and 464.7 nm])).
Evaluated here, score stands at -3.19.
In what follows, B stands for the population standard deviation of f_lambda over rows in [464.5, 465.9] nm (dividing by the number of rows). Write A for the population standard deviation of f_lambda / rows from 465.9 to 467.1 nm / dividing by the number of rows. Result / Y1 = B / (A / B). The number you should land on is 0.65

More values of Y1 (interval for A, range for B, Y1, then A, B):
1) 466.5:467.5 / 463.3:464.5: 0.56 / 1.7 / 0.98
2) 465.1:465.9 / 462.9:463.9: 0.64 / 1.1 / 0.84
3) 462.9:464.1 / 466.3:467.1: 2.44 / 0.9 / 1.50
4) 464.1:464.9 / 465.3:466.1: 0.88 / 1.6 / 1.20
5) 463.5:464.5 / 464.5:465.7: 0.81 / 1.0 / 0.92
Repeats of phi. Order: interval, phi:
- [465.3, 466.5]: 466.00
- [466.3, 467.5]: 467.20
